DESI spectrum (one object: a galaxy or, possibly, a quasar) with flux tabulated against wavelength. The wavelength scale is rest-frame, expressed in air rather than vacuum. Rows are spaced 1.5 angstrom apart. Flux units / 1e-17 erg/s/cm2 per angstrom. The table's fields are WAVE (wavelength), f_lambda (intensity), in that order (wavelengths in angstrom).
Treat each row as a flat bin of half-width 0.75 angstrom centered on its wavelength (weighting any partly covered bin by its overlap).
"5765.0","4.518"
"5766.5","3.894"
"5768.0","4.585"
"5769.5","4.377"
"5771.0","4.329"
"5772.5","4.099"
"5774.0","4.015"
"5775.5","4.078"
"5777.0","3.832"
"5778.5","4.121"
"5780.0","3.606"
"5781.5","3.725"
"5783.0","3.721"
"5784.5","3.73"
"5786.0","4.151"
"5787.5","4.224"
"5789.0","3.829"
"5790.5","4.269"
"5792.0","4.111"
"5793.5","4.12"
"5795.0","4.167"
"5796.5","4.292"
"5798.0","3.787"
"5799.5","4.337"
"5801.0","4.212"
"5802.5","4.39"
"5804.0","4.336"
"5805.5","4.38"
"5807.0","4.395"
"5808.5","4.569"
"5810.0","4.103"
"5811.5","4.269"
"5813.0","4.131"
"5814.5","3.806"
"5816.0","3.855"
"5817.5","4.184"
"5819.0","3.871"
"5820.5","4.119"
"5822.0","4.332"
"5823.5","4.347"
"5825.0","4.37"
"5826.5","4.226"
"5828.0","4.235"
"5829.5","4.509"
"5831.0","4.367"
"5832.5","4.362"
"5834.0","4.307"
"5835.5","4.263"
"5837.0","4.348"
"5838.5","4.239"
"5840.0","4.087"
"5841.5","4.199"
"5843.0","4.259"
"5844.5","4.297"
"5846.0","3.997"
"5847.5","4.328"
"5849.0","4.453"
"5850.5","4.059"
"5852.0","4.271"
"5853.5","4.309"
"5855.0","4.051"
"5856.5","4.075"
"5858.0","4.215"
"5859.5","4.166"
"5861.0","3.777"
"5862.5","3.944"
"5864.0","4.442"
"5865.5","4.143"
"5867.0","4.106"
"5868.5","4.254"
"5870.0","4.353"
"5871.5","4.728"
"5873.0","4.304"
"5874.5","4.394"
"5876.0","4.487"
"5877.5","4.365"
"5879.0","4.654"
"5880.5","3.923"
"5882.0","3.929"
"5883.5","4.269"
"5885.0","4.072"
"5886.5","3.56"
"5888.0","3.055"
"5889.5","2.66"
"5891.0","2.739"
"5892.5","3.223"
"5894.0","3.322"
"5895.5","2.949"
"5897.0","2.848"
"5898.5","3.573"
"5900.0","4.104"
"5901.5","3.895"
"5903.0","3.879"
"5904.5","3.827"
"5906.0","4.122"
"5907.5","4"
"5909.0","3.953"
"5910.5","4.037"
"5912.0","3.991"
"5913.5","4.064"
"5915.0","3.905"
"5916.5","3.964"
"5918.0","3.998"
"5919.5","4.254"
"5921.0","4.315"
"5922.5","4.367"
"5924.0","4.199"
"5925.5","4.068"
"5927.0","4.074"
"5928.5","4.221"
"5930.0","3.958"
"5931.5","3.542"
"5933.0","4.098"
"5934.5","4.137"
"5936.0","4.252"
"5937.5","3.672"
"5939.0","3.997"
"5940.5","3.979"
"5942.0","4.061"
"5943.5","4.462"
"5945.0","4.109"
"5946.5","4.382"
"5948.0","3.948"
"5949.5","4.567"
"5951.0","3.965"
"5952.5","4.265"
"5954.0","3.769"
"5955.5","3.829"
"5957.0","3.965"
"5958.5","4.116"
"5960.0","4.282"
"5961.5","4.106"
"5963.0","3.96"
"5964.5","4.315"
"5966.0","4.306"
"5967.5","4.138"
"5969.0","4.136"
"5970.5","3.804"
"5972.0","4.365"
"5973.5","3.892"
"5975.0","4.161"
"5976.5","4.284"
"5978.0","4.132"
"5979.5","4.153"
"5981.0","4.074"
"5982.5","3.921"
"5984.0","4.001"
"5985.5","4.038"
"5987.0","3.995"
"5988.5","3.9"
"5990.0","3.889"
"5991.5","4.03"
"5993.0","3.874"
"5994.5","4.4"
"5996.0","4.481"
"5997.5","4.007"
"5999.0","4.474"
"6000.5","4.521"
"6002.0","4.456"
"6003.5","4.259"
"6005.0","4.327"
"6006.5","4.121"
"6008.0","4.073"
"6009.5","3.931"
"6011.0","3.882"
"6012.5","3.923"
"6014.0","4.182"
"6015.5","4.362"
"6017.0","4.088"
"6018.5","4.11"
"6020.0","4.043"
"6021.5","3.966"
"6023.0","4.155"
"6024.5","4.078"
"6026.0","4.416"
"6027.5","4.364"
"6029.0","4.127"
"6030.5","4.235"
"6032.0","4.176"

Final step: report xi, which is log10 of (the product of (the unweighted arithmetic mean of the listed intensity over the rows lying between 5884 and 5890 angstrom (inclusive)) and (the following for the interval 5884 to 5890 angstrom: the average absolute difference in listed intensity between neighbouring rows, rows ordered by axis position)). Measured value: 0.20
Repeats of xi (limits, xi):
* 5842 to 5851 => 0.00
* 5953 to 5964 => -0.25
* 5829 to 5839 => -0.50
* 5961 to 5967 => -0.15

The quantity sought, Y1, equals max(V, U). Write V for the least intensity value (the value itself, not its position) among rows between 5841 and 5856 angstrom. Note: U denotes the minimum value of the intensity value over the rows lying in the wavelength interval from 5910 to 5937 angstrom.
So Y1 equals 3.997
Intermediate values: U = 3.542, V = 3.997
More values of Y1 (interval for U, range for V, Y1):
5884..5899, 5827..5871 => 3.777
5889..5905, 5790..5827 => 3.787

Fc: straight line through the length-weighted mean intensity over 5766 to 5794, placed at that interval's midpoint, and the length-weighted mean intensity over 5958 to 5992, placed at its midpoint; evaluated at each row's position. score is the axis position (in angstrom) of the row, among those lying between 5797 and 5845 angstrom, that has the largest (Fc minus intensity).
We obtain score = 5798.0 angstrom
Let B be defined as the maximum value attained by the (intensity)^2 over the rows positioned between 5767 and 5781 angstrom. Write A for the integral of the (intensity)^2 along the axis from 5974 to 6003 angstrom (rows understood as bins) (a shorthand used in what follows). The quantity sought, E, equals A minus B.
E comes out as 479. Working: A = 500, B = 21.0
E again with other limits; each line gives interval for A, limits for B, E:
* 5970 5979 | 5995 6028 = 132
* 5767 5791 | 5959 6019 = 373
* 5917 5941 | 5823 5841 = 378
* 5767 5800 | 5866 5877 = 525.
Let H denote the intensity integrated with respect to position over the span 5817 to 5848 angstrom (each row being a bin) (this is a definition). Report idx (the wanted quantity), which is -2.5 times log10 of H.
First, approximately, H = 132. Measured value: -5.3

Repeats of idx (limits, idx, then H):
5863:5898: -5.3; 135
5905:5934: -5.2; 118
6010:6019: -3.9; 37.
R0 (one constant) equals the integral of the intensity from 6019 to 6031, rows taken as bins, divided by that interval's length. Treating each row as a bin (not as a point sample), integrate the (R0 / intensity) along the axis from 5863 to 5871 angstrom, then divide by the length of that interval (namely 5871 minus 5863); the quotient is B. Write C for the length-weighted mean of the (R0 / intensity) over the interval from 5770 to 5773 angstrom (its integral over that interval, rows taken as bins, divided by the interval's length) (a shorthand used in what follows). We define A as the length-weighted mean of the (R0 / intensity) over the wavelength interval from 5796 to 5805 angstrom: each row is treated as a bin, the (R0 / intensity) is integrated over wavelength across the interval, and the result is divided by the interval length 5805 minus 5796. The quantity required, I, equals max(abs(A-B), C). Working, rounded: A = 0.99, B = 0.98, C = 0.99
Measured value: 0.99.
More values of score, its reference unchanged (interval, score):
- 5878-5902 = 5889.5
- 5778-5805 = 5780.0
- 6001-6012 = 6011.0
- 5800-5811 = 5810.0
